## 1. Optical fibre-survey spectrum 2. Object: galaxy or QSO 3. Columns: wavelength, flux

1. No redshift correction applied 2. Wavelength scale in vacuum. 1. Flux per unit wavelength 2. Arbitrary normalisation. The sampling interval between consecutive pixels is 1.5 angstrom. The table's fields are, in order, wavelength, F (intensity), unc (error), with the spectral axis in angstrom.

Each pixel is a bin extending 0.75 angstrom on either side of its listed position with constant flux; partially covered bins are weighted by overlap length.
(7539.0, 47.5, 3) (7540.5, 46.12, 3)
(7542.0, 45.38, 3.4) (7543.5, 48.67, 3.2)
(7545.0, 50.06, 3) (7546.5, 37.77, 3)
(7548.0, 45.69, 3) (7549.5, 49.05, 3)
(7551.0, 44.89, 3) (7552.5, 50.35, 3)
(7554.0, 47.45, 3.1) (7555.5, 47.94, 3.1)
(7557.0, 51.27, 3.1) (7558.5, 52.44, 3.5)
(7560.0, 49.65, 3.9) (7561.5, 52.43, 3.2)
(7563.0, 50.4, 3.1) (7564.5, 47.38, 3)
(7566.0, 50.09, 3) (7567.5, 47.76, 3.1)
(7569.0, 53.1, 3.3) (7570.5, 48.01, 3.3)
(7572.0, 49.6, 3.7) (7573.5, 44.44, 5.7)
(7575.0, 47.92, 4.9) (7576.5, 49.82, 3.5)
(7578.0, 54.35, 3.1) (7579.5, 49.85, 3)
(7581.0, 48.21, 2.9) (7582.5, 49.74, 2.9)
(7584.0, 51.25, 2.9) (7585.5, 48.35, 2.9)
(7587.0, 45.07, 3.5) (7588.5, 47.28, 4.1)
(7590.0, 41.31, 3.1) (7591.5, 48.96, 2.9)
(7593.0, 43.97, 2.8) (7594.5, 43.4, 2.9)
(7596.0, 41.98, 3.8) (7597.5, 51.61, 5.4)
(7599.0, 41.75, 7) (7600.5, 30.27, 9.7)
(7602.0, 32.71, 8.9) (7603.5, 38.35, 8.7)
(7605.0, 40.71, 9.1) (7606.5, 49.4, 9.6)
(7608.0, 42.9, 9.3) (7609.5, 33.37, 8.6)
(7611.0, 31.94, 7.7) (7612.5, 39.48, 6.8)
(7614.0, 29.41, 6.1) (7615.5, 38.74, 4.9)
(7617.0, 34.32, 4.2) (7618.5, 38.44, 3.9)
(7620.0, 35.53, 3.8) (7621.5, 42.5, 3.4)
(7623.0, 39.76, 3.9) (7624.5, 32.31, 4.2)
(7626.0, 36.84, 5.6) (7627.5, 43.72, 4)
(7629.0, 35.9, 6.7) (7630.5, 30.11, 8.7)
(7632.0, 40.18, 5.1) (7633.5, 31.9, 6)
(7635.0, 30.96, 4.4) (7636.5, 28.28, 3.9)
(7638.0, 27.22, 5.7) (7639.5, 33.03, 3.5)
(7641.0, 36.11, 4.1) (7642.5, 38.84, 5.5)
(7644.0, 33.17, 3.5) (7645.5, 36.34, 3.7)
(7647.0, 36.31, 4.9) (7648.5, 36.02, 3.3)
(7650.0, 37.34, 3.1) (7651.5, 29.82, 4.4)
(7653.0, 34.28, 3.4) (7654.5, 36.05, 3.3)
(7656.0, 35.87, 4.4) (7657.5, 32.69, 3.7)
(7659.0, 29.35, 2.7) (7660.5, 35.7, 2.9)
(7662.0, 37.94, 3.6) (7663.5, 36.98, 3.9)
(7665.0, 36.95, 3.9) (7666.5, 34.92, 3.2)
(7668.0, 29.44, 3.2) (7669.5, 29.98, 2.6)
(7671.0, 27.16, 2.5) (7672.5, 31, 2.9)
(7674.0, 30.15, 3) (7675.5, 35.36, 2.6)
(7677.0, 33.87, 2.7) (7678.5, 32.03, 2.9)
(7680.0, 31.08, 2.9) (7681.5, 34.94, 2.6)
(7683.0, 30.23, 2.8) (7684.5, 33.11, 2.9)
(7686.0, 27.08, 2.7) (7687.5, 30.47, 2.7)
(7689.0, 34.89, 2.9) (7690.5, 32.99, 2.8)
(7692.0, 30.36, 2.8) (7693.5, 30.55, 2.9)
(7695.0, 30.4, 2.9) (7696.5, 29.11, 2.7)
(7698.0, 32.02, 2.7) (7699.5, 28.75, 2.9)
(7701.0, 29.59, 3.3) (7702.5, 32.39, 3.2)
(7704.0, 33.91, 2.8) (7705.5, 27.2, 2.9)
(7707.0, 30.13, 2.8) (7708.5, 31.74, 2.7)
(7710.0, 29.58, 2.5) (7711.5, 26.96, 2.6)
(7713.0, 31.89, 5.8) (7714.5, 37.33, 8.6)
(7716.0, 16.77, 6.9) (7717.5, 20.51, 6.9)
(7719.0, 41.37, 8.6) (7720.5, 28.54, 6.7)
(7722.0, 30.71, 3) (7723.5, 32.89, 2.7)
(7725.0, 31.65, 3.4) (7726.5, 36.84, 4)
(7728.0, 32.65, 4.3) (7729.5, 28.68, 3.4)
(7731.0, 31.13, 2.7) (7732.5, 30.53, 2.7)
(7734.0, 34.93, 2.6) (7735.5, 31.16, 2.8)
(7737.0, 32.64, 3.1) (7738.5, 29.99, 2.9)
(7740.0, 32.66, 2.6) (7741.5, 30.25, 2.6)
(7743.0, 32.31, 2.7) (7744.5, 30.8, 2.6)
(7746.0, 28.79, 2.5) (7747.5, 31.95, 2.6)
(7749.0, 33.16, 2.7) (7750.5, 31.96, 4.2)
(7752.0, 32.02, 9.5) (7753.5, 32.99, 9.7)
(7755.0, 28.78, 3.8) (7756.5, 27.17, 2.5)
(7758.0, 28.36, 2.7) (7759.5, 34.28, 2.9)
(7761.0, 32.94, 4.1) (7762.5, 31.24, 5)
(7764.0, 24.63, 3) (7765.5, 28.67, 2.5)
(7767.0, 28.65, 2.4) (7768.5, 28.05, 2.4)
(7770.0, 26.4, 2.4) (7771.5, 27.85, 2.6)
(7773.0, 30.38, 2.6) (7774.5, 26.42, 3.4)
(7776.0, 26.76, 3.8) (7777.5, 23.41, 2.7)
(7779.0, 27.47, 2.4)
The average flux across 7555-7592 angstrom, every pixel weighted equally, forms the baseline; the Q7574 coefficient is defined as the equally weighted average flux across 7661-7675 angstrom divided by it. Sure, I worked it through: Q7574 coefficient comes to 0.67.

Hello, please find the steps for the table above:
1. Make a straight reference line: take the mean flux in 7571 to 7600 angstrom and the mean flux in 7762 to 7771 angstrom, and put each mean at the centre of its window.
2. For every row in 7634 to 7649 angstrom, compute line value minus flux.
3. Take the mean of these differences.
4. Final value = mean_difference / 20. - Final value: 0.38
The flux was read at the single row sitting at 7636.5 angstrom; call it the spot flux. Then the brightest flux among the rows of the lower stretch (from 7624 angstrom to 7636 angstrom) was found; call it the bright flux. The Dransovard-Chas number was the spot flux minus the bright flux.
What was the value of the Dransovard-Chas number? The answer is -15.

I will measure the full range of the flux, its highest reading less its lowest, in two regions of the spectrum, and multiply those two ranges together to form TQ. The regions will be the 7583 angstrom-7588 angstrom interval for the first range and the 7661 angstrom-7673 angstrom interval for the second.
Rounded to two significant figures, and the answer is 67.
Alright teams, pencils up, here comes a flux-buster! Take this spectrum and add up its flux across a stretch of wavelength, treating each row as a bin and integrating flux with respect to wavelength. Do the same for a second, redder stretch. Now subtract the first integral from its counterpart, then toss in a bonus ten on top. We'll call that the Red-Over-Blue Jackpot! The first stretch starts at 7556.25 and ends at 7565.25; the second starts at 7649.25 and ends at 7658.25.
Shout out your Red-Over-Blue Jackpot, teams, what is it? -136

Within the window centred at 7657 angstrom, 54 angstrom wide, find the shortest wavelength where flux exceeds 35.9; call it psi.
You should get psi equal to 7632.0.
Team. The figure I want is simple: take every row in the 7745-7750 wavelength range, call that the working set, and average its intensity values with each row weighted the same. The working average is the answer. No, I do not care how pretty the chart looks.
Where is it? 31.3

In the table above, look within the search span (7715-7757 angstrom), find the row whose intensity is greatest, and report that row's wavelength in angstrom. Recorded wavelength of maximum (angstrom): 7719.0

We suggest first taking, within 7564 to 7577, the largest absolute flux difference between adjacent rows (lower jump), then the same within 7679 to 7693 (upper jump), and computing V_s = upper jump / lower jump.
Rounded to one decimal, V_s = 1.1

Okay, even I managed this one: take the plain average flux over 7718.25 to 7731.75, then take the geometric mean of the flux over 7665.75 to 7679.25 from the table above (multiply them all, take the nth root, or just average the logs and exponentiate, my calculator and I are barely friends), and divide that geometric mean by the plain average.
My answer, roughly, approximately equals 1.0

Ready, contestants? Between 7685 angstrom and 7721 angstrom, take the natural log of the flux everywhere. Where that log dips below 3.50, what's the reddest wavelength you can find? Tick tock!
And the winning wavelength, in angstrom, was 7720.5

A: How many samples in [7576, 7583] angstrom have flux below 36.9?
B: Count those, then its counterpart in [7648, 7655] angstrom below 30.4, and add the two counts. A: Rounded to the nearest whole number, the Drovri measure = 1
